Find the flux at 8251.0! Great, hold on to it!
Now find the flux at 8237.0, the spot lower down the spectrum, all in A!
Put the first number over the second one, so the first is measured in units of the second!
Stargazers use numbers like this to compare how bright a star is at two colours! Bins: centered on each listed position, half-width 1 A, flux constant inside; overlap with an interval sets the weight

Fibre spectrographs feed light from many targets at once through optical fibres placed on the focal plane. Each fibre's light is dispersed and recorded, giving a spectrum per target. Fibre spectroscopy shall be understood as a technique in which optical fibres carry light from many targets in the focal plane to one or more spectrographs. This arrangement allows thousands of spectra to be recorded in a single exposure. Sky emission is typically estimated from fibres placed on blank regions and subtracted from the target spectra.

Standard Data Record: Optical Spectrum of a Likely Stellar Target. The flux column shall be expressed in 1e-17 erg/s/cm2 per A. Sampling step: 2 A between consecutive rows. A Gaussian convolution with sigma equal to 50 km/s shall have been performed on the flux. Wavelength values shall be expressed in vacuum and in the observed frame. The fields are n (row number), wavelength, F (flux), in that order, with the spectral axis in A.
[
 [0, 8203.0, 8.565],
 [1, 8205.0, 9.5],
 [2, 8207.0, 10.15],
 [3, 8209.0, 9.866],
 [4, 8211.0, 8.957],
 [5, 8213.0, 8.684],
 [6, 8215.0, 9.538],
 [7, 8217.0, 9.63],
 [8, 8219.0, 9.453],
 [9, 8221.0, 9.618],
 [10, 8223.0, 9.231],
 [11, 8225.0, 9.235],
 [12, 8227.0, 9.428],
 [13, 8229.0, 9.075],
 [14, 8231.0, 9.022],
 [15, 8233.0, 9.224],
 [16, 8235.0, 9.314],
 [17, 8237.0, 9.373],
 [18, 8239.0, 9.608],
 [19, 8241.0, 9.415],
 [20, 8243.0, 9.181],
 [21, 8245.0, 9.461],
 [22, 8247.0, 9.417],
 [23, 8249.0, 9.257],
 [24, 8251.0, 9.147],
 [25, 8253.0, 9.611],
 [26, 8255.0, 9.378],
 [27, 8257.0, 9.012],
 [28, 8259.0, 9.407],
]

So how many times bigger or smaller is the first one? 0.98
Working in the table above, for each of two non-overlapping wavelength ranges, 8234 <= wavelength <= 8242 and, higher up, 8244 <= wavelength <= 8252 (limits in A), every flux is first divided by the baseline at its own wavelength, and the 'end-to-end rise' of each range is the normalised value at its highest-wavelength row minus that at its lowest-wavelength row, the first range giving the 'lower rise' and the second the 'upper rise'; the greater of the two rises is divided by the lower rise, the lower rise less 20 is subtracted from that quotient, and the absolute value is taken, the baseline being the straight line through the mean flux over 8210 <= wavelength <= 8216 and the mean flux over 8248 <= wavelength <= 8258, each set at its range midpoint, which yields 21.0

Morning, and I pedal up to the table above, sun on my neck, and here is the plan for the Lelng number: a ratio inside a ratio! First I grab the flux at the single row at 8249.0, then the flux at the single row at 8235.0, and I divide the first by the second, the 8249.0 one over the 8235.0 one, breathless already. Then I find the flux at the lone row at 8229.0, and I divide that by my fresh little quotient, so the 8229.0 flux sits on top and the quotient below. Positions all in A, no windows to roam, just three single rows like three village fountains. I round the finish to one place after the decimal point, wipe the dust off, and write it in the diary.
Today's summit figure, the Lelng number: 9.1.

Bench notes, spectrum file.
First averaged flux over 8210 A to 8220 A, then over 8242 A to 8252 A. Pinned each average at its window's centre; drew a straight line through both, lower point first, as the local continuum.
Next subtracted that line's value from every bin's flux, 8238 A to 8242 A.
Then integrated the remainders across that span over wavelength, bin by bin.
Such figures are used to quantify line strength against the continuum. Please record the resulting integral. 0.91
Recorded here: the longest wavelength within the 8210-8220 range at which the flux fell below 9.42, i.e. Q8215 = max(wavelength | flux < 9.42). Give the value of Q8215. 8213.0 A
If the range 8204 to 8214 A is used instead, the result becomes 8213.0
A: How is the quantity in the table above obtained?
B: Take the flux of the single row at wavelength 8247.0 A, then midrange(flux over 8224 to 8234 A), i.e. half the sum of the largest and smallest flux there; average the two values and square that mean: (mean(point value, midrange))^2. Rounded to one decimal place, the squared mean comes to 86.9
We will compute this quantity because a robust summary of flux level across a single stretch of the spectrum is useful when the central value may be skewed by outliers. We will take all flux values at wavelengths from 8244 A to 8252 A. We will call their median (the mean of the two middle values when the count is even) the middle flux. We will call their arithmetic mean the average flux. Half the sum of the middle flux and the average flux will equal 9.3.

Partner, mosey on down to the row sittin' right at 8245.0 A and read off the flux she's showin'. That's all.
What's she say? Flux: 9.461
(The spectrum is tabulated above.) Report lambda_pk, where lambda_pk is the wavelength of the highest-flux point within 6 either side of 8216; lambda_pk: 8217.0 A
